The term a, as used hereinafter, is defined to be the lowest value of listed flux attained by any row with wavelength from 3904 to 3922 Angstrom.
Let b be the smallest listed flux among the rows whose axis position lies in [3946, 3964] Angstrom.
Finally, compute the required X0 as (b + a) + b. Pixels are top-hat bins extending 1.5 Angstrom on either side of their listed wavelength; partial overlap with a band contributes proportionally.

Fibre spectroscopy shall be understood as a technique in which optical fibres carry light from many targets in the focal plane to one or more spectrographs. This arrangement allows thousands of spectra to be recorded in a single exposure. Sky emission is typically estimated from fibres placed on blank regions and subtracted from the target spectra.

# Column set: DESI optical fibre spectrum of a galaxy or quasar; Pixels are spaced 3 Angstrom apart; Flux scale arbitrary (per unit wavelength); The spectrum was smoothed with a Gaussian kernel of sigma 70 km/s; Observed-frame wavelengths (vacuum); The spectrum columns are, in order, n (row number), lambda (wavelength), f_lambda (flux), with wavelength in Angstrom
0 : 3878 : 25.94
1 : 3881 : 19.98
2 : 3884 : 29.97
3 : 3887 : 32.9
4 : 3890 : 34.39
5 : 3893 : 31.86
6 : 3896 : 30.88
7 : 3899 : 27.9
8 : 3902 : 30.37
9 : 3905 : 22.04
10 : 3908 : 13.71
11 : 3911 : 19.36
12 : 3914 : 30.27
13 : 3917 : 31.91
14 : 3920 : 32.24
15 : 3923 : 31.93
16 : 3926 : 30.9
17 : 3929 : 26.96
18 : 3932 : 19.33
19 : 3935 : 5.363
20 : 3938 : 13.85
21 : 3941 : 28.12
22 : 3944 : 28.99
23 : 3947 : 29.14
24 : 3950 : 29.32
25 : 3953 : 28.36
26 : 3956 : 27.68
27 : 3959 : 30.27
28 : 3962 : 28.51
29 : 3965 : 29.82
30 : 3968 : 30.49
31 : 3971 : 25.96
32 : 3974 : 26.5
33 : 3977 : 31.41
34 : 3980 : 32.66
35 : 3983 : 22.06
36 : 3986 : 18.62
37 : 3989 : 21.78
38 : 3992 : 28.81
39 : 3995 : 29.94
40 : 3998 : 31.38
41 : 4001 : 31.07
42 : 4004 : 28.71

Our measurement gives 69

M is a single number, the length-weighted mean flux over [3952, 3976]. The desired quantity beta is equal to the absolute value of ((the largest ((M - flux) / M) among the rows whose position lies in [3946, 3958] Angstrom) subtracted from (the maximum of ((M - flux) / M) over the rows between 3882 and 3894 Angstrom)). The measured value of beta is 0.08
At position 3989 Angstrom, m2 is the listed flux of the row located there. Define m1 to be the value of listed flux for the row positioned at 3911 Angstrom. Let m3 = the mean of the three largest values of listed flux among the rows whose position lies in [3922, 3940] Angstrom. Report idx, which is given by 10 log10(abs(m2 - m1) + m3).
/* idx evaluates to 15.1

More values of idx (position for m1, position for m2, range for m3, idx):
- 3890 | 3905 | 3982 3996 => 15.9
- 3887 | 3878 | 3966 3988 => 15.9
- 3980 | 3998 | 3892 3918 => 15.2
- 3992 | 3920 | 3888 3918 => 15.6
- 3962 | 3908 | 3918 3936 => 16.7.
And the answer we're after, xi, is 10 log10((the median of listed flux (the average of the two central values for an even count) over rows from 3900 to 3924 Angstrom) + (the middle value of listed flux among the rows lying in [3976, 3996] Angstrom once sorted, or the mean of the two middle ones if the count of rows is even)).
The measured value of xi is 17.7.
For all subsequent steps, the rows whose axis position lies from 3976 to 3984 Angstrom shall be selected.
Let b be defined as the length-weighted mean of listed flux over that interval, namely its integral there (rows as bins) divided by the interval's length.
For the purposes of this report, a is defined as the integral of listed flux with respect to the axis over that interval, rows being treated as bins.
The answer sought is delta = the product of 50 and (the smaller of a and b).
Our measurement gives 1448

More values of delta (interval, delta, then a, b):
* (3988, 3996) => 1348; 216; 27.0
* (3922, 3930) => 1500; 240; 30.0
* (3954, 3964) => 1442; 288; 28.8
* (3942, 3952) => 1453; 291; 29.1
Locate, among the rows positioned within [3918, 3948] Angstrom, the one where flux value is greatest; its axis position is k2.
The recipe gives 3920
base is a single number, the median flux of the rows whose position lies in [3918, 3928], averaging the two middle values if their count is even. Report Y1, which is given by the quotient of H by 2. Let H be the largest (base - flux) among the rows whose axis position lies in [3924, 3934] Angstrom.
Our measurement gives 6.3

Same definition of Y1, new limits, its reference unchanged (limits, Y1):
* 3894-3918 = 9.1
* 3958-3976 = 3.0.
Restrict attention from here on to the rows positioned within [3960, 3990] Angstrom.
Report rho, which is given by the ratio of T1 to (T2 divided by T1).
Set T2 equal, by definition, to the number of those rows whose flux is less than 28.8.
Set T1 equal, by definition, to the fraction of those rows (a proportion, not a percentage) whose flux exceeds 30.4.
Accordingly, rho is 0.015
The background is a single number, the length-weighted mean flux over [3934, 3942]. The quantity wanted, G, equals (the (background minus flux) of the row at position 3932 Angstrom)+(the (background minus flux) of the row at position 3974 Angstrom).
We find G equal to -15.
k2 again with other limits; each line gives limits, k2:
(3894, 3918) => 3917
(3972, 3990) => 3980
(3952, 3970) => 3968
